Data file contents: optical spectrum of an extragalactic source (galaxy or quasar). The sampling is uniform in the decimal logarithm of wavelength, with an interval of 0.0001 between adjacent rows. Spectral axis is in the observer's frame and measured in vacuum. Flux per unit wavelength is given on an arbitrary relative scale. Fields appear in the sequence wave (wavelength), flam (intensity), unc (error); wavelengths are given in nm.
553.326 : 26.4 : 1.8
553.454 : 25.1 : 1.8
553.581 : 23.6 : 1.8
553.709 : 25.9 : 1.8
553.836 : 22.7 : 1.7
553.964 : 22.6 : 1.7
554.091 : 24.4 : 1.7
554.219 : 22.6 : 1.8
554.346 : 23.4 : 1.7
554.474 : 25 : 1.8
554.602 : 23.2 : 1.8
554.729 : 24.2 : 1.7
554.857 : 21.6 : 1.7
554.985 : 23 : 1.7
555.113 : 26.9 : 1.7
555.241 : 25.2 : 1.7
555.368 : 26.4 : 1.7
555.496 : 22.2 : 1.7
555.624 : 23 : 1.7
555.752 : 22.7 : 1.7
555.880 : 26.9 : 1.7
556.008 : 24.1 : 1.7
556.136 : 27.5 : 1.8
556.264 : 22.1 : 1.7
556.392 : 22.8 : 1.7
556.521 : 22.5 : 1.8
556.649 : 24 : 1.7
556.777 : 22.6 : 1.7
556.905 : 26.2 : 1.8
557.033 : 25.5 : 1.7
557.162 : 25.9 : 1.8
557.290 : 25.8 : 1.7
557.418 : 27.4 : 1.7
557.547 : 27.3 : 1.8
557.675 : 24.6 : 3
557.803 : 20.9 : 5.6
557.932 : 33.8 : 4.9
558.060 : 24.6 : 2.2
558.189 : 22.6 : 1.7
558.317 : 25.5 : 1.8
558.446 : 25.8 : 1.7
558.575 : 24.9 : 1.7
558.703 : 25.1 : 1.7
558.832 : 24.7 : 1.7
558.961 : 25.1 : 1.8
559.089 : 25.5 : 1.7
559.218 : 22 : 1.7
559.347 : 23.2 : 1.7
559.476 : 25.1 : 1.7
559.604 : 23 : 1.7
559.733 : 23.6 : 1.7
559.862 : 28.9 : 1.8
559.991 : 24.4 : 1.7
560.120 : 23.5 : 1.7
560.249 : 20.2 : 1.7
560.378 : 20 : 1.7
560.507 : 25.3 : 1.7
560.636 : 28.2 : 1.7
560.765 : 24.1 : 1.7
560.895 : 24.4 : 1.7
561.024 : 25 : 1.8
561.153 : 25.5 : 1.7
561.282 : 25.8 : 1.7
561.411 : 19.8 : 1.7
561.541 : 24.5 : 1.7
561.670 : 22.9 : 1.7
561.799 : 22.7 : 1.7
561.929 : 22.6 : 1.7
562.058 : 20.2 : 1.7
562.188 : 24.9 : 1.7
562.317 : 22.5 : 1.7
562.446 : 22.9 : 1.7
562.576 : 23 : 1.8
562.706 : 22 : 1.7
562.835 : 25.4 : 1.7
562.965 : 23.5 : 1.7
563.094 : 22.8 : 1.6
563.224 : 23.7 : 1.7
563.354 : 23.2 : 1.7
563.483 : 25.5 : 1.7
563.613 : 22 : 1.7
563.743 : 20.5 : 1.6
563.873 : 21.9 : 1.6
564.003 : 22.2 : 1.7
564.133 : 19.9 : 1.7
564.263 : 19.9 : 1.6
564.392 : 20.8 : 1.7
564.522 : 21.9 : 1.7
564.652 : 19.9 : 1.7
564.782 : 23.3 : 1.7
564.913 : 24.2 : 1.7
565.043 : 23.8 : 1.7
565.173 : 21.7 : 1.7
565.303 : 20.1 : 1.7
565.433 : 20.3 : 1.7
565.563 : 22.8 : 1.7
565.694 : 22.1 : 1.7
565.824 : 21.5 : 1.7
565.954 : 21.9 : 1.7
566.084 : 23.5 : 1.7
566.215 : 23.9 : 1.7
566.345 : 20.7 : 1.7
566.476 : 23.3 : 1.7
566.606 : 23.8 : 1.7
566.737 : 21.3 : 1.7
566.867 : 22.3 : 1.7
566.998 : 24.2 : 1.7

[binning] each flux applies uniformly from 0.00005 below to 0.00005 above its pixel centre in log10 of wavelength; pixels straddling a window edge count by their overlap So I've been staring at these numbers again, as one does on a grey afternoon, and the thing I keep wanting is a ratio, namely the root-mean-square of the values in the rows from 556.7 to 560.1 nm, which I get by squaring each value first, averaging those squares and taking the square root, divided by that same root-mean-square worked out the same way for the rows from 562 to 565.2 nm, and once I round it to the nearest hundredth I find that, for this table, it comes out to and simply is 1.12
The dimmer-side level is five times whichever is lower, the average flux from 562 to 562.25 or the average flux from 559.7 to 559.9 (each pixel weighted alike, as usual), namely 113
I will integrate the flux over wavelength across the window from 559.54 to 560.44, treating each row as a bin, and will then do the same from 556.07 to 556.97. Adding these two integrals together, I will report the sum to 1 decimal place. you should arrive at 42.6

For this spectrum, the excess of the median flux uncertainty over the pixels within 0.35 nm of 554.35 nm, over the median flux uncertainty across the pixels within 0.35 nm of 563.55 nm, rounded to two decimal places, 0.10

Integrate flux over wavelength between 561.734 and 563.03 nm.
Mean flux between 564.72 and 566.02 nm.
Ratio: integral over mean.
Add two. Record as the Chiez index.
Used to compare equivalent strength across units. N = 3.34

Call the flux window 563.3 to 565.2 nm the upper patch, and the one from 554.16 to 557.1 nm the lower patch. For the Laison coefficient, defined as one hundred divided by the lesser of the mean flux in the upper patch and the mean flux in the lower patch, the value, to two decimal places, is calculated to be 4.54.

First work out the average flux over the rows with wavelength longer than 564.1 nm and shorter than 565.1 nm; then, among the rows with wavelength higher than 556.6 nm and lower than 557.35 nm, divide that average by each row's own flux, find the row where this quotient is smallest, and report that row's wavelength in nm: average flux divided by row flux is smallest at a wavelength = 556.905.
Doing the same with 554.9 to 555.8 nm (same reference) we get 555.113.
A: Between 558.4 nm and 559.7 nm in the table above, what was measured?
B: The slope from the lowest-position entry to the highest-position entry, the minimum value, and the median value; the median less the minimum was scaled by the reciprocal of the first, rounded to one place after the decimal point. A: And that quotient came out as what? -1.2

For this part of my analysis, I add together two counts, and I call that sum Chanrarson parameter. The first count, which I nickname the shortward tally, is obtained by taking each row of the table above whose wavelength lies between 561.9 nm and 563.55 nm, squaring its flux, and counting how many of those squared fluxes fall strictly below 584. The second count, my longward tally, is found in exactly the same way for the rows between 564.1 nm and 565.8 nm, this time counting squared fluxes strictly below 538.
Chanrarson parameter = 20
